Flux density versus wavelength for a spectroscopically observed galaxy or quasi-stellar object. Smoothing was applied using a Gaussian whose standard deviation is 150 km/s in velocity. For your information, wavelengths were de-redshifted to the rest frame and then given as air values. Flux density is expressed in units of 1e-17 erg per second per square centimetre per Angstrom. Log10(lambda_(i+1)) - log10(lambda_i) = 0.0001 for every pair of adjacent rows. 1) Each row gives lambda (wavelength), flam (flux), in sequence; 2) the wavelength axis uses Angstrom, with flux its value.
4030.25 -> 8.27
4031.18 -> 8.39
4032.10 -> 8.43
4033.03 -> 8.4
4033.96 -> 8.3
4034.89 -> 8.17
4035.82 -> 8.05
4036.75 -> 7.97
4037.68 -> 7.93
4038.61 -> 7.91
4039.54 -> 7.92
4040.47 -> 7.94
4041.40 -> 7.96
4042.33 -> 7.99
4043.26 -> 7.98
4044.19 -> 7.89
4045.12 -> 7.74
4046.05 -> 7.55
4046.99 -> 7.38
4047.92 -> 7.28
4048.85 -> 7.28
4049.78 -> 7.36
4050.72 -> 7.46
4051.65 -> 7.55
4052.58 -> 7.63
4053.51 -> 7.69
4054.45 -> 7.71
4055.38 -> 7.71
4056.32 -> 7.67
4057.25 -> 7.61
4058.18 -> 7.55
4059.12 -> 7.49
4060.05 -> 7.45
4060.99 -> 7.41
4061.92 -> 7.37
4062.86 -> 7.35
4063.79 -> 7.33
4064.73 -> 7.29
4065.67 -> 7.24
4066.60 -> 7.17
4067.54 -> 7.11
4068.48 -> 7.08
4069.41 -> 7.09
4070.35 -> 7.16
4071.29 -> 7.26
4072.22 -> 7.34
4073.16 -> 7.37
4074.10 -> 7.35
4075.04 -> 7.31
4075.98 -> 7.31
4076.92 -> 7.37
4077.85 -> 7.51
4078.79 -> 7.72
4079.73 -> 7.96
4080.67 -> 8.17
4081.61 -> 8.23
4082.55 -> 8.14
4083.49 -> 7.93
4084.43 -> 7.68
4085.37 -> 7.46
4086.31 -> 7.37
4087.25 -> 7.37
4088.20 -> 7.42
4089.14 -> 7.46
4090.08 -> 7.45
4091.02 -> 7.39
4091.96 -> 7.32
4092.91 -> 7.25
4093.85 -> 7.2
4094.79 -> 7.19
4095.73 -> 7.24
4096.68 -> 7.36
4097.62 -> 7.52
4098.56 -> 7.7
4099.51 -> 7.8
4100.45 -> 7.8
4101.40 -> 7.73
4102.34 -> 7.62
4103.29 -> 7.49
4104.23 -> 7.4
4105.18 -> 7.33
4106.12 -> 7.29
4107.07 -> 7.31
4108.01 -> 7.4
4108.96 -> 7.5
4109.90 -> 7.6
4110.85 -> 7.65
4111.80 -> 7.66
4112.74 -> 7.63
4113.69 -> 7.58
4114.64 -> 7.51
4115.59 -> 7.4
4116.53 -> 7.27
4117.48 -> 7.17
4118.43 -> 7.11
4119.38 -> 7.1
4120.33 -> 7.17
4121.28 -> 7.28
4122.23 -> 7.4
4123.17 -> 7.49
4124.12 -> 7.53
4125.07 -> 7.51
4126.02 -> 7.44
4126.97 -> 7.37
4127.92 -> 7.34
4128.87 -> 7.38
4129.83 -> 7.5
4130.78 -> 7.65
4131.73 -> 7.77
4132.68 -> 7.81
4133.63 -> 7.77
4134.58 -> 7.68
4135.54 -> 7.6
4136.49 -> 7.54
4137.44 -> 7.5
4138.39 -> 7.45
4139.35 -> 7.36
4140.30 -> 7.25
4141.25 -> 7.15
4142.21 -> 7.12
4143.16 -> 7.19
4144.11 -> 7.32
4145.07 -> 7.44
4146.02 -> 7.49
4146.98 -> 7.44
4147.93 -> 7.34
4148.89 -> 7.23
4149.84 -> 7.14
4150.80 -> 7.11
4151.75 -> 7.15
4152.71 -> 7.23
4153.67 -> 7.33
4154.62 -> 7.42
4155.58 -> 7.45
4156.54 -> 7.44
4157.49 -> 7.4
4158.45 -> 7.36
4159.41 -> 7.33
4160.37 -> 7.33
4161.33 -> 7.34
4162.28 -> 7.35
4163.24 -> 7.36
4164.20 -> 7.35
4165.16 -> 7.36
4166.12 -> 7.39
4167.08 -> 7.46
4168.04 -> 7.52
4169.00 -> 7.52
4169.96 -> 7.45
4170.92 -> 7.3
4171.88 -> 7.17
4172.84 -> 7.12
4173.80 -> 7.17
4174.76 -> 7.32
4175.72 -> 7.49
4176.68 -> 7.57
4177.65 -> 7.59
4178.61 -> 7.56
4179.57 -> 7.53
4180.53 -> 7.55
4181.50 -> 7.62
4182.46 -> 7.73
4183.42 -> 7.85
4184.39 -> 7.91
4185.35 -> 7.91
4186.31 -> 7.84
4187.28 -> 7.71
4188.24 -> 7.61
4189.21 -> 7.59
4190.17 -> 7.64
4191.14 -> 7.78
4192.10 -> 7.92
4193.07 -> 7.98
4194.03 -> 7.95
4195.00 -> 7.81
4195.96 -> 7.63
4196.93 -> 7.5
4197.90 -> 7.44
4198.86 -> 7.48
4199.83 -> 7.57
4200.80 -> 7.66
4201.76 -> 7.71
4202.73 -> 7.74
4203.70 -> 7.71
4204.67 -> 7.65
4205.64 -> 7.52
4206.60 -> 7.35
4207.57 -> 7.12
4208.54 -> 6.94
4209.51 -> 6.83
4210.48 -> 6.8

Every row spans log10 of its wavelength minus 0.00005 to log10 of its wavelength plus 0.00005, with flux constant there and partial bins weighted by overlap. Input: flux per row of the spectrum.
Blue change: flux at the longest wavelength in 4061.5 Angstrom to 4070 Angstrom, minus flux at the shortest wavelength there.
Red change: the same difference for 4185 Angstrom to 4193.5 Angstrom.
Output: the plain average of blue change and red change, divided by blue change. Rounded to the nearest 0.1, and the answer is 0.4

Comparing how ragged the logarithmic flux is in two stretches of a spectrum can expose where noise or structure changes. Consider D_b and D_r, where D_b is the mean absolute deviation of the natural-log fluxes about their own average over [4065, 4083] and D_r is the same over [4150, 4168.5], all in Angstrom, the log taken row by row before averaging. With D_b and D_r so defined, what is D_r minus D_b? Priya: -0.031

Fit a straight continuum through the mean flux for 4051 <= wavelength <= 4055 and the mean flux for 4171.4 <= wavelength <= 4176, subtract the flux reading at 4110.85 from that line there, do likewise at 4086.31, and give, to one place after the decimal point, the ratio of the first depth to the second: -1.1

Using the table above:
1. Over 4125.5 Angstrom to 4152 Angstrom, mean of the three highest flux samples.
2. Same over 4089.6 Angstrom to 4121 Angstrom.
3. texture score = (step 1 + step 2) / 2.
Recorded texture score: 7.78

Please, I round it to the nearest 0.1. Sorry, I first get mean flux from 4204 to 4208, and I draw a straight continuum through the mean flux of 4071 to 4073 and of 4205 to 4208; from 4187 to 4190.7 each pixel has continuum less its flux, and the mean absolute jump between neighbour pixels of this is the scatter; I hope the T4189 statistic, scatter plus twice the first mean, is 14.9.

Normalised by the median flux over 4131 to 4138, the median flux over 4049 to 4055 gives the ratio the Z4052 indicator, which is 0.988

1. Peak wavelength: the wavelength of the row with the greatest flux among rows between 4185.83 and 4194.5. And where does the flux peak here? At 4193.07 Angstrom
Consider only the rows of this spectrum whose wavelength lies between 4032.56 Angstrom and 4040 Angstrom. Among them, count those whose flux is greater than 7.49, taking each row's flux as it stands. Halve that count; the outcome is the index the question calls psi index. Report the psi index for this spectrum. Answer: 4.00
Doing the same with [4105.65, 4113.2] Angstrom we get 2.50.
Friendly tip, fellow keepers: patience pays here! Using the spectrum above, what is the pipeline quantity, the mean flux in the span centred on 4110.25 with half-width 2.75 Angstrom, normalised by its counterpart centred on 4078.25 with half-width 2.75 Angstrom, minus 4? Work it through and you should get -3.01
